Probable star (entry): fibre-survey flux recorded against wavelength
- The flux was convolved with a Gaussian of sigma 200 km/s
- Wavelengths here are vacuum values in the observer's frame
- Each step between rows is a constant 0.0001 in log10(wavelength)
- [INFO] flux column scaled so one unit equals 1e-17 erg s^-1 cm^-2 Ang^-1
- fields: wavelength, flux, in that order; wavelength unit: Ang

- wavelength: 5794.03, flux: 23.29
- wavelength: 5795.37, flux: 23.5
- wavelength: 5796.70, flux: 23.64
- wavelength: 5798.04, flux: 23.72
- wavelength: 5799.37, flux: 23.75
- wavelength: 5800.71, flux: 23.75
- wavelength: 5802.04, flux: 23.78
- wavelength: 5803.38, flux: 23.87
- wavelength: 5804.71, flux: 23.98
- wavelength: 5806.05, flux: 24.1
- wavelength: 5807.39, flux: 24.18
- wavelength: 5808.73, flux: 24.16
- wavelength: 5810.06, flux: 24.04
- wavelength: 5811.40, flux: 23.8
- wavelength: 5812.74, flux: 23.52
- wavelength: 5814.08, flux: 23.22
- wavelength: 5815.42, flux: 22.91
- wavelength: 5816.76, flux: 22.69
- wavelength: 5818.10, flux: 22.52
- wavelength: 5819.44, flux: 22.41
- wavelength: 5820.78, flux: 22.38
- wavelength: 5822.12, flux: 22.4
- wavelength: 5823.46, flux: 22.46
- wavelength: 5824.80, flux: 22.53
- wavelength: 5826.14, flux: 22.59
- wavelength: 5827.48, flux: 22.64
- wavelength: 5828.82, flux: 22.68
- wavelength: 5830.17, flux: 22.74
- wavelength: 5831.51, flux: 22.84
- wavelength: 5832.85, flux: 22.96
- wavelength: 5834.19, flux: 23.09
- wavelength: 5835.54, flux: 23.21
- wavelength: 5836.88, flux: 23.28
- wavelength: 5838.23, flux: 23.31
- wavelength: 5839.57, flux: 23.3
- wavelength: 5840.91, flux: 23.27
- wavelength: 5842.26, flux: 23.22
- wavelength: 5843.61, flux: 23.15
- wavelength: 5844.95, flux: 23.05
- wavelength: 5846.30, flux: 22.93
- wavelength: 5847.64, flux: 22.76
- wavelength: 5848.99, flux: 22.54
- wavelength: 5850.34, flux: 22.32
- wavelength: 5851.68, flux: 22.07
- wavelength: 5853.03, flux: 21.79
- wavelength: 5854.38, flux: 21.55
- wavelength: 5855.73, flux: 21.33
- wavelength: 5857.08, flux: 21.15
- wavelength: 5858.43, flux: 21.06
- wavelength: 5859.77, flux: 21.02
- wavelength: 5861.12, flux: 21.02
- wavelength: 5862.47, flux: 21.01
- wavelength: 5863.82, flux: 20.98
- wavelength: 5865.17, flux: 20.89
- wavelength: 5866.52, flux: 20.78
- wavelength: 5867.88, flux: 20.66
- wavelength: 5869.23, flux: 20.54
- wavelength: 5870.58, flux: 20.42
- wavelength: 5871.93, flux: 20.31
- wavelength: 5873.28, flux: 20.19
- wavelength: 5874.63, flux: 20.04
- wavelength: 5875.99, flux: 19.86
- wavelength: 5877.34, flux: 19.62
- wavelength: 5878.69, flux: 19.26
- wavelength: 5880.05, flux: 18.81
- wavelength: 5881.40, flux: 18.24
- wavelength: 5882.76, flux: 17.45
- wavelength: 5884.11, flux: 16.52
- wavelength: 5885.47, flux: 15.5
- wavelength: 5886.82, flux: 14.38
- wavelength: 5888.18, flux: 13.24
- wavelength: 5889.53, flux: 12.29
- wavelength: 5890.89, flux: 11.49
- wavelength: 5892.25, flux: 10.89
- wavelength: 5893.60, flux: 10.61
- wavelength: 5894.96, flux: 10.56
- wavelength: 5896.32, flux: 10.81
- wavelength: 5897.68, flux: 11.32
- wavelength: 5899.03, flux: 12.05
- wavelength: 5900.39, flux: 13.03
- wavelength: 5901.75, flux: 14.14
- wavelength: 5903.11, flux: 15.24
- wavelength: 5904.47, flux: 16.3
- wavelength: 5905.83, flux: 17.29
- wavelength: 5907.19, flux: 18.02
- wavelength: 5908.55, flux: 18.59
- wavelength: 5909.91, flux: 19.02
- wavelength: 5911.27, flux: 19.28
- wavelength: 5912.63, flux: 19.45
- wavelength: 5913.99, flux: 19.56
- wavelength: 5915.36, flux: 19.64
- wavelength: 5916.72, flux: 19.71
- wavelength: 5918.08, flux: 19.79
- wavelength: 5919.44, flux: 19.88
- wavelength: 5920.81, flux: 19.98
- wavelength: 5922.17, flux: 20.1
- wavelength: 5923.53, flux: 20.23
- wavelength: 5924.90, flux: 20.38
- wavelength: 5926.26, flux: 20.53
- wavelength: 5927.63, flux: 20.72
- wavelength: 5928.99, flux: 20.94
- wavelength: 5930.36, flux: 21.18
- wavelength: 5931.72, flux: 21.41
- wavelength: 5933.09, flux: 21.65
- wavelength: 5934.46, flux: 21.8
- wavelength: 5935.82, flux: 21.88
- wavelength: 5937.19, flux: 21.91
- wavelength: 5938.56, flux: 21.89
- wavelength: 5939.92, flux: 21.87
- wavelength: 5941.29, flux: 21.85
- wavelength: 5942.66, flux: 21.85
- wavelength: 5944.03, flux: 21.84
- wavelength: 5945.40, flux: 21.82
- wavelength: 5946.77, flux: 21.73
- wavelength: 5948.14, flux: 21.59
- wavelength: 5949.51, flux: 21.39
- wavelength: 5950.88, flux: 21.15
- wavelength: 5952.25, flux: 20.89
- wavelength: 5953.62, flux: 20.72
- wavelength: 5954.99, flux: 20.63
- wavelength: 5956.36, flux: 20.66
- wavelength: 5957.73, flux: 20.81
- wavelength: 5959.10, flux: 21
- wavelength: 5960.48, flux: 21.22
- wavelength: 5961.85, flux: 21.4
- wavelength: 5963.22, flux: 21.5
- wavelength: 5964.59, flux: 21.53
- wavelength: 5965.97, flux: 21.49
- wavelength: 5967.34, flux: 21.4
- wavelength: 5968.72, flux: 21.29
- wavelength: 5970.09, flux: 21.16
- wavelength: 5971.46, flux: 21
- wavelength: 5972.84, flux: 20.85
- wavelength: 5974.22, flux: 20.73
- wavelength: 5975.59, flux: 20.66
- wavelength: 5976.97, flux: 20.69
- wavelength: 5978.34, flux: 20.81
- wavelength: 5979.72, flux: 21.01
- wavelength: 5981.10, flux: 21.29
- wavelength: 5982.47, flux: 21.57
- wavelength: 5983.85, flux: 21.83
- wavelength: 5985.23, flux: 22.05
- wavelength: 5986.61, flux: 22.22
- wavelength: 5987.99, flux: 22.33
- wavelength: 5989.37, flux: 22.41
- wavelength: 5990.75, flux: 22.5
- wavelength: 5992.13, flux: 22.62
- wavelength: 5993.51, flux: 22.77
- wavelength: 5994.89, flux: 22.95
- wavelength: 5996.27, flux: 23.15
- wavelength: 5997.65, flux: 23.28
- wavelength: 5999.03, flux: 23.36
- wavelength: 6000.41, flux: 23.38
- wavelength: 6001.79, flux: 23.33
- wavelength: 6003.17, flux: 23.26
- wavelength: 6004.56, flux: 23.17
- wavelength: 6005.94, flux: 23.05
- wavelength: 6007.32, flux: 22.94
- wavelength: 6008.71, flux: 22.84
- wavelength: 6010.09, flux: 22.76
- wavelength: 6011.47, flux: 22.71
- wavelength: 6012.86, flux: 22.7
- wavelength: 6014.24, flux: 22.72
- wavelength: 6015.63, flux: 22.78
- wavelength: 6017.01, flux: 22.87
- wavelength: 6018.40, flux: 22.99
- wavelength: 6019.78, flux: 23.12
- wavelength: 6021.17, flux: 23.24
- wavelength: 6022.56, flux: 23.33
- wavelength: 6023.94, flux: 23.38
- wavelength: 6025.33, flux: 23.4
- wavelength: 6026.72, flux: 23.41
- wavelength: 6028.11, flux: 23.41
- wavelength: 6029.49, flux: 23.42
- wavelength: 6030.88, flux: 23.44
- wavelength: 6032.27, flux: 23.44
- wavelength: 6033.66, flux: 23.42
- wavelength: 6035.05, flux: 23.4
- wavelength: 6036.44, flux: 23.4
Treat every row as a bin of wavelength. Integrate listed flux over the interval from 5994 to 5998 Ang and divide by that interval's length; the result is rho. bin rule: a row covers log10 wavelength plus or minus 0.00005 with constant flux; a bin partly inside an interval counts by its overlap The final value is 23.1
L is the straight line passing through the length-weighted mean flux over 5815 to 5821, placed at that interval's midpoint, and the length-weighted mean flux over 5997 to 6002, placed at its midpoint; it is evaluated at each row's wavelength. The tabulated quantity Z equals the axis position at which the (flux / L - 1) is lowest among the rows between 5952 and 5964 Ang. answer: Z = 5954.99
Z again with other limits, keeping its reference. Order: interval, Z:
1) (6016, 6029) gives 6017.01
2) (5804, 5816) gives 5815.42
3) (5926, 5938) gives 5926.26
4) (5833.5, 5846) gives 5844.95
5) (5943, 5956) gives 5954.99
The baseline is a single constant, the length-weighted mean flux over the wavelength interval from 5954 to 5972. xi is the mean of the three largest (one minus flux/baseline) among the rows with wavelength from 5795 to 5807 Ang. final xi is -0.12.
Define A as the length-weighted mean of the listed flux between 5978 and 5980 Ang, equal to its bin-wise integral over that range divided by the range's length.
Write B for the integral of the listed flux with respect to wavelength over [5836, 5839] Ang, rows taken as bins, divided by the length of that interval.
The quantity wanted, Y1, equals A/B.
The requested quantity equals 0.90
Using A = 20.9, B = 23.31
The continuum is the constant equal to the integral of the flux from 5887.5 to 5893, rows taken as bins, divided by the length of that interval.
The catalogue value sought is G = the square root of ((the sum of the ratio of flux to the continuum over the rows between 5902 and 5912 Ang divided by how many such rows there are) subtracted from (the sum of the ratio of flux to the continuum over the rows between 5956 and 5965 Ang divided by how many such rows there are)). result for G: 0.54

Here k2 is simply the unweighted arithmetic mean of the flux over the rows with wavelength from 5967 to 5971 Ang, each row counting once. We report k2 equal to 21.3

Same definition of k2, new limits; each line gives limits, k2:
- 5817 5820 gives 22.5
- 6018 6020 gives 23.1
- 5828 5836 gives 22.9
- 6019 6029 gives 23.3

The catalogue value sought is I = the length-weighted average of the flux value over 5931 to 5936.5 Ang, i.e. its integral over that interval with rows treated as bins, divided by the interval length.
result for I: 21.7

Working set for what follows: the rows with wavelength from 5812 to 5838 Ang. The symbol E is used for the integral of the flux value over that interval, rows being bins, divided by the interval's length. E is 22.8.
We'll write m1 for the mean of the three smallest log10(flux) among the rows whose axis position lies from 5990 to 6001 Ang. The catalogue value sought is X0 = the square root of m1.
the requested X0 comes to 1.16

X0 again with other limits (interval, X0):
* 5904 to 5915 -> 1.11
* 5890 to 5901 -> 1.01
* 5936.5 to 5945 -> 1.16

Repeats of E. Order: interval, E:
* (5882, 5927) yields 16.3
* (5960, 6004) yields 21.9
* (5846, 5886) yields 20.4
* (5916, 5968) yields 21.1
